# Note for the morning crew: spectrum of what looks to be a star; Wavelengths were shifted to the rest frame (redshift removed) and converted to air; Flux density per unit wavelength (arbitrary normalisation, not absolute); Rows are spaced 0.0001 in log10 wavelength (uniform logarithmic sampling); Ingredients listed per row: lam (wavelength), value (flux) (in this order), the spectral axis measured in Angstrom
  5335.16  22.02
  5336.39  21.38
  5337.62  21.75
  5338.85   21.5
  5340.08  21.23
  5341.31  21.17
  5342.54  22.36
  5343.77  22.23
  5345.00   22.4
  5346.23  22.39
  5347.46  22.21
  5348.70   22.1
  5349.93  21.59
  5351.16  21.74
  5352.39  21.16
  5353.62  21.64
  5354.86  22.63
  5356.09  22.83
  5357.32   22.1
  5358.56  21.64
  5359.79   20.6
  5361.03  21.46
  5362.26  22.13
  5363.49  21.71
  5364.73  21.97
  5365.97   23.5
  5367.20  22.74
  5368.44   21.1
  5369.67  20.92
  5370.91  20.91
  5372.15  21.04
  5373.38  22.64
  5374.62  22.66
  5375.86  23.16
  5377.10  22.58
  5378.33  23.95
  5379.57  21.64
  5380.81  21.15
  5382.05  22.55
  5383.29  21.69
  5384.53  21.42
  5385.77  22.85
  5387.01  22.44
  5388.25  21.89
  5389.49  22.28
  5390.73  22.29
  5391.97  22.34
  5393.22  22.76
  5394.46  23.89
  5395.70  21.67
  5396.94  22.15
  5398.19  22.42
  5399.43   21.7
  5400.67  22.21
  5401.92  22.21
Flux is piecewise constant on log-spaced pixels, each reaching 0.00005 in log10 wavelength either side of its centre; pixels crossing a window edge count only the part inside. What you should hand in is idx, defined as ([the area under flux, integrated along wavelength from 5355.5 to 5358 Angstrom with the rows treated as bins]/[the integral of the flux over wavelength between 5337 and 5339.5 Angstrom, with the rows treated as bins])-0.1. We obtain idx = 0.94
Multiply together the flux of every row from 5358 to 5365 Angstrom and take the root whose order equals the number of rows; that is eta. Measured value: 21.6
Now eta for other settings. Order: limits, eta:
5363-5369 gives 22.2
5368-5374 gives 21.3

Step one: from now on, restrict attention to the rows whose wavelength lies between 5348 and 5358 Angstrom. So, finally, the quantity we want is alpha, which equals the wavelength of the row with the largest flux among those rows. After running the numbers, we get 5356.09 Angstrom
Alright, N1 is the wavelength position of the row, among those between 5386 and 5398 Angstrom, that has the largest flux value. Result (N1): 5394.46 Angstrom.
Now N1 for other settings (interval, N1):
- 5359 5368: 5365.97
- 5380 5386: 5385.77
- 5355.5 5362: 5356.09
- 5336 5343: 5342.54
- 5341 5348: 5345.00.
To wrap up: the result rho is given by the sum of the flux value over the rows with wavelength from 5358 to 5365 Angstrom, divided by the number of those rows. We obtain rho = 21.6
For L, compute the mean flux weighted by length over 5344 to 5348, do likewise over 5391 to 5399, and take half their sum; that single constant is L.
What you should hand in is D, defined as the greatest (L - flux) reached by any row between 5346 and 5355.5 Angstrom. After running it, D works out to 1.26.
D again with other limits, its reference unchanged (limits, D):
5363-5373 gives 1.51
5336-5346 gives 1.25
